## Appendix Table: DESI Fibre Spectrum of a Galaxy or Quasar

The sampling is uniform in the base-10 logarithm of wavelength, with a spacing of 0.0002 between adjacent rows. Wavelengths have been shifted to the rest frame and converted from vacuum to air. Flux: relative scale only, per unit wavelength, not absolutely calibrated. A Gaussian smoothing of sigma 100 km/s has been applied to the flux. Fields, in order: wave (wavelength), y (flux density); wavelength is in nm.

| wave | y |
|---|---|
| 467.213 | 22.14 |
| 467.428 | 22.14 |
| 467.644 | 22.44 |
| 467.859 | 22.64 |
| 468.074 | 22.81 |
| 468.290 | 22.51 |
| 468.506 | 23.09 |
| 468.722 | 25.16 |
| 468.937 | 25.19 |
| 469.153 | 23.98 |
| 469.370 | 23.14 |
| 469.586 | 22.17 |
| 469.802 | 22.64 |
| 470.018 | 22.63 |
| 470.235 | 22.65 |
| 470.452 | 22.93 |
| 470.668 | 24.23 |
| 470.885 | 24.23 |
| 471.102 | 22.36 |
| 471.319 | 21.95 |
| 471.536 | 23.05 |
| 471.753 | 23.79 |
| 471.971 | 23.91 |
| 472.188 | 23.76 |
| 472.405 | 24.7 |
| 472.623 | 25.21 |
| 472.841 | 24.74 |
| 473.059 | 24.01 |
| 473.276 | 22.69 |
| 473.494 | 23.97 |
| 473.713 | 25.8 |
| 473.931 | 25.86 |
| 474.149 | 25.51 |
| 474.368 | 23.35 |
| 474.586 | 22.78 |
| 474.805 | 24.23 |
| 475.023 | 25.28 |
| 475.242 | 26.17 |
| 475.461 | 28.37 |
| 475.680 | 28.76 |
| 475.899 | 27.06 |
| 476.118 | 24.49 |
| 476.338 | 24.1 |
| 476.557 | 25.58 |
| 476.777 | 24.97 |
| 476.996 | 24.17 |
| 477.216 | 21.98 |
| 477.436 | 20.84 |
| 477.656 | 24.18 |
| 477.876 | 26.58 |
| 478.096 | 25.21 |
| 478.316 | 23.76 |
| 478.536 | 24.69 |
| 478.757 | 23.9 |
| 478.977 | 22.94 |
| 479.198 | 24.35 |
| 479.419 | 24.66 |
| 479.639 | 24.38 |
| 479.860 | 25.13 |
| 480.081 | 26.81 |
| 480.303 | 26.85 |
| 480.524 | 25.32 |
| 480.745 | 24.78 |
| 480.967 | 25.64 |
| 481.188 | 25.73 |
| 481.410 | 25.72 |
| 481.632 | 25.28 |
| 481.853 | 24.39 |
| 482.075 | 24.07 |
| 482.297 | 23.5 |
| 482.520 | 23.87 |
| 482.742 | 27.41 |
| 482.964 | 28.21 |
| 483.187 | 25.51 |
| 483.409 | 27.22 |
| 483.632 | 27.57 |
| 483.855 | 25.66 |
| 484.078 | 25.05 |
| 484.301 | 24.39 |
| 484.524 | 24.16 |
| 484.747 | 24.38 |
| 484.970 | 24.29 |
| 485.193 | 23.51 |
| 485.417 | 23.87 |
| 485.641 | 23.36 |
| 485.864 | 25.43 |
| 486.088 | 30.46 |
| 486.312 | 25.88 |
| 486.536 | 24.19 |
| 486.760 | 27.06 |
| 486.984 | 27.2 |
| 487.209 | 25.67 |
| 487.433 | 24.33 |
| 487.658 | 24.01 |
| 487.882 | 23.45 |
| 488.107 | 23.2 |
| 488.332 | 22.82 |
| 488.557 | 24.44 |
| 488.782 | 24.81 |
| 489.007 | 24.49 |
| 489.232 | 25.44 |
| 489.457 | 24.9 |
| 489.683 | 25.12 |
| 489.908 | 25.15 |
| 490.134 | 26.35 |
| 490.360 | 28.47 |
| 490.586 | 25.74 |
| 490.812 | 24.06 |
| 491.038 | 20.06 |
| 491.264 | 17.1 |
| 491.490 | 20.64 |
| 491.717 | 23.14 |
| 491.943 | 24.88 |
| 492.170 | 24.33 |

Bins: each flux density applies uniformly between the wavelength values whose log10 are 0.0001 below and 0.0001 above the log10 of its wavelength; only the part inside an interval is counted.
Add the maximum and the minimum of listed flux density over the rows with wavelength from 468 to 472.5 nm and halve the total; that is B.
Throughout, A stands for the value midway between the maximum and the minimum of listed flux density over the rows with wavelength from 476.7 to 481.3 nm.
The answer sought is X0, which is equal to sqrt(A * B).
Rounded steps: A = 23.8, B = 23.6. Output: 23.7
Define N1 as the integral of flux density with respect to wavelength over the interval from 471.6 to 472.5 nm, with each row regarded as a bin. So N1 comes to 21.59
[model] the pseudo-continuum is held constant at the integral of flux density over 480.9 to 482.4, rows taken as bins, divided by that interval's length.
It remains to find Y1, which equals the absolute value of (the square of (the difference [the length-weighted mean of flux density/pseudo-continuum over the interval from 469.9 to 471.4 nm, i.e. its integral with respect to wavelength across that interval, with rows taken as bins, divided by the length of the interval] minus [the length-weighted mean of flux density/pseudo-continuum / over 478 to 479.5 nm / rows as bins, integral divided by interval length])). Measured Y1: 0.0023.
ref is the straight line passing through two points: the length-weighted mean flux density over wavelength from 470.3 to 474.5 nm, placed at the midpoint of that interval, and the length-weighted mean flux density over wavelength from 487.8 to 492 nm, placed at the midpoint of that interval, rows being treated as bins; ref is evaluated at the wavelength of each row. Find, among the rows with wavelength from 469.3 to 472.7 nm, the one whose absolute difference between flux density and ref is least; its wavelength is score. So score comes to 471.971 nm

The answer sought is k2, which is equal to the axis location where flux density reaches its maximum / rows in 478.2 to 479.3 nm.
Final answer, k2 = 478.536 nm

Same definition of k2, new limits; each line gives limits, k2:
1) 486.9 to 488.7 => 486.984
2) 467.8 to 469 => 468.937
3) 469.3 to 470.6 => 469.370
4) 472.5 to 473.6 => 472.623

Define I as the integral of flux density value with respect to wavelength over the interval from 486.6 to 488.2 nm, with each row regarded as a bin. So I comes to 40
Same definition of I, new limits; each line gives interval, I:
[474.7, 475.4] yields 18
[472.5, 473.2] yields 17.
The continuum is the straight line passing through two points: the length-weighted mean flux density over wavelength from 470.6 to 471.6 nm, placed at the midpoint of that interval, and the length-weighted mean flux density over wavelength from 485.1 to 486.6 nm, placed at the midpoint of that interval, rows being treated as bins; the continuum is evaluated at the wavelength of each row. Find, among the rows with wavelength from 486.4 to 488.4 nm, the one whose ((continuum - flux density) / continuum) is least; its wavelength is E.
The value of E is 486.984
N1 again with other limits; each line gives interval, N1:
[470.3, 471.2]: 21.07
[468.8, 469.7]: 21.31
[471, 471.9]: 20.54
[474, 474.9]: 21.64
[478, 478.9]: 21.90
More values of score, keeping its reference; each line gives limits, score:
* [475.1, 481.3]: 478.757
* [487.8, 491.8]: 490.812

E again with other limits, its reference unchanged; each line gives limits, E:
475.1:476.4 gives 475.680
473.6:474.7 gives 473.931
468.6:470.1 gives 468.722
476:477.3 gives 476.557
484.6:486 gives 485.864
